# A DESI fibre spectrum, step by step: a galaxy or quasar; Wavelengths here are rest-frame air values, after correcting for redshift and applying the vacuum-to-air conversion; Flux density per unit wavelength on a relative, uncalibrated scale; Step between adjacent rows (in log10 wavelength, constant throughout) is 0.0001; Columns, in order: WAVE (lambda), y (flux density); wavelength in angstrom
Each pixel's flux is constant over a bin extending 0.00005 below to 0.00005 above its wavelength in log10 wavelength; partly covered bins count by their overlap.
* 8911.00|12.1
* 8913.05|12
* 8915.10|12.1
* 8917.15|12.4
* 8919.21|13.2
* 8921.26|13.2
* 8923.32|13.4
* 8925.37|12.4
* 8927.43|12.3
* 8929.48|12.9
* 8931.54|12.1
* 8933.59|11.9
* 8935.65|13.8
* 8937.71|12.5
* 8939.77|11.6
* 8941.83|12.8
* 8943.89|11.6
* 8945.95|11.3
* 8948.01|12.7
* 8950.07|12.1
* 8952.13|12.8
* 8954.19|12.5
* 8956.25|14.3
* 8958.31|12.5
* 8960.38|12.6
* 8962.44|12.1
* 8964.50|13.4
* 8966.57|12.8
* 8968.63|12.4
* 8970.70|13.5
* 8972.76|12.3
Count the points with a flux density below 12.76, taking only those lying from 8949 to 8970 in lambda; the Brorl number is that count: 6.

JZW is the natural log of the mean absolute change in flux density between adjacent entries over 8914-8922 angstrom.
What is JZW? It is -1.0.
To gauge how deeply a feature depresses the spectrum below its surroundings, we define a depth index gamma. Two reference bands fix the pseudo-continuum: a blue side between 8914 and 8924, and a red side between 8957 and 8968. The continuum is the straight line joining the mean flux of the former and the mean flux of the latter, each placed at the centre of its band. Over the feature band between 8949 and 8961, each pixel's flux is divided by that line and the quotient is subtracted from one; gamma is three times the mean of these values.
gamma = -0.02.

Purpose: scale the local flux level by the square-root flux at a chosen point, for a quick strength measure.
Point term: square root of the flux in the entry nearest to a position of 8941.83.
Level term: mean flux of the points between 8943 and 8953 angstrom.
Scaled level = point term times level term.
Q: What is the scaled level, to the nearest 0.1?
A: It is 43.3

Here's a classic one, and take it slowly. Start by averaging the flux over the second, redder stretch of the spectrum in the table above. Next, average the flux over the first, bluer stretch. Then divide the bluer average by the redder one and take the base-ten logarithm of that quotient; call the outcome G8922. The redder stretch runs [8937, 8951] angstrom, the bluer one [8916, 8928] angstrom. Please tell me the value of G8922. 0.026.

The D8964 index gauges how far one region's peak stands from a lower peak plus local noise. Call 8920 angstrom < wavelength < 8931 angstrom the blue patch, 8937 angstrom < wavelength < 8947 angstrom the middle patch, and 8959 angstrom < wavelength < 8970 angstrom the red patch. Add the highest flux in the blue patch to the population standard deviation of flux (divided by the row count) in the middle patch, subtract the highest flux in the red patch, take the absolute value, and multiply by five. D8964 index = 2.9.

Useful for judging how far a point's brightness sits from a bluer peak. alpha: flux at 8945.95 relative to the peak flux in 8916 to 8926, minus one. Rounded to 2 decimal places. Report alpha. -0.16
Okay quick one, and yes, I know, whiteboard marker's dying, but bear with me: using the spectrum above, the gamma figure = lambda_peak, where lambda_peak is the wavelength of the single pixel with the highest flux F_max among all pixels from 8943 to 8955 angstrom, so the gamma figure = 8952.13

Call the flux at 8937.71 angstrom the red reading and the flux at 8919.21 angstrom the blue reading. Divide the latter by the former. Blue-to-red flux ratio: 1.06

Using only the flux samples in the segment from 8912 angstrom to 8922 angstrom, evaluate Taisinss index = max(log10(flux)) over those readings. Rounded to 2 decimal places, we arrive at 1.12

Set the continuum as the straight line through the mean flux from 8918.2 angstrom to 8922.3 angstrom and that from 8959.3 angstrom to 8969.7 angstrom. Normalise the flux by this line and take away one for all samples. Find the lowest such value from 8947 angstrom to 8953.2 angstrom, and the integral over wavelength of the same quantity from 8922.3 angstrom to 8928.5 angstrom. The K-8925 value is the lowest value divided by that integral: 0.28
